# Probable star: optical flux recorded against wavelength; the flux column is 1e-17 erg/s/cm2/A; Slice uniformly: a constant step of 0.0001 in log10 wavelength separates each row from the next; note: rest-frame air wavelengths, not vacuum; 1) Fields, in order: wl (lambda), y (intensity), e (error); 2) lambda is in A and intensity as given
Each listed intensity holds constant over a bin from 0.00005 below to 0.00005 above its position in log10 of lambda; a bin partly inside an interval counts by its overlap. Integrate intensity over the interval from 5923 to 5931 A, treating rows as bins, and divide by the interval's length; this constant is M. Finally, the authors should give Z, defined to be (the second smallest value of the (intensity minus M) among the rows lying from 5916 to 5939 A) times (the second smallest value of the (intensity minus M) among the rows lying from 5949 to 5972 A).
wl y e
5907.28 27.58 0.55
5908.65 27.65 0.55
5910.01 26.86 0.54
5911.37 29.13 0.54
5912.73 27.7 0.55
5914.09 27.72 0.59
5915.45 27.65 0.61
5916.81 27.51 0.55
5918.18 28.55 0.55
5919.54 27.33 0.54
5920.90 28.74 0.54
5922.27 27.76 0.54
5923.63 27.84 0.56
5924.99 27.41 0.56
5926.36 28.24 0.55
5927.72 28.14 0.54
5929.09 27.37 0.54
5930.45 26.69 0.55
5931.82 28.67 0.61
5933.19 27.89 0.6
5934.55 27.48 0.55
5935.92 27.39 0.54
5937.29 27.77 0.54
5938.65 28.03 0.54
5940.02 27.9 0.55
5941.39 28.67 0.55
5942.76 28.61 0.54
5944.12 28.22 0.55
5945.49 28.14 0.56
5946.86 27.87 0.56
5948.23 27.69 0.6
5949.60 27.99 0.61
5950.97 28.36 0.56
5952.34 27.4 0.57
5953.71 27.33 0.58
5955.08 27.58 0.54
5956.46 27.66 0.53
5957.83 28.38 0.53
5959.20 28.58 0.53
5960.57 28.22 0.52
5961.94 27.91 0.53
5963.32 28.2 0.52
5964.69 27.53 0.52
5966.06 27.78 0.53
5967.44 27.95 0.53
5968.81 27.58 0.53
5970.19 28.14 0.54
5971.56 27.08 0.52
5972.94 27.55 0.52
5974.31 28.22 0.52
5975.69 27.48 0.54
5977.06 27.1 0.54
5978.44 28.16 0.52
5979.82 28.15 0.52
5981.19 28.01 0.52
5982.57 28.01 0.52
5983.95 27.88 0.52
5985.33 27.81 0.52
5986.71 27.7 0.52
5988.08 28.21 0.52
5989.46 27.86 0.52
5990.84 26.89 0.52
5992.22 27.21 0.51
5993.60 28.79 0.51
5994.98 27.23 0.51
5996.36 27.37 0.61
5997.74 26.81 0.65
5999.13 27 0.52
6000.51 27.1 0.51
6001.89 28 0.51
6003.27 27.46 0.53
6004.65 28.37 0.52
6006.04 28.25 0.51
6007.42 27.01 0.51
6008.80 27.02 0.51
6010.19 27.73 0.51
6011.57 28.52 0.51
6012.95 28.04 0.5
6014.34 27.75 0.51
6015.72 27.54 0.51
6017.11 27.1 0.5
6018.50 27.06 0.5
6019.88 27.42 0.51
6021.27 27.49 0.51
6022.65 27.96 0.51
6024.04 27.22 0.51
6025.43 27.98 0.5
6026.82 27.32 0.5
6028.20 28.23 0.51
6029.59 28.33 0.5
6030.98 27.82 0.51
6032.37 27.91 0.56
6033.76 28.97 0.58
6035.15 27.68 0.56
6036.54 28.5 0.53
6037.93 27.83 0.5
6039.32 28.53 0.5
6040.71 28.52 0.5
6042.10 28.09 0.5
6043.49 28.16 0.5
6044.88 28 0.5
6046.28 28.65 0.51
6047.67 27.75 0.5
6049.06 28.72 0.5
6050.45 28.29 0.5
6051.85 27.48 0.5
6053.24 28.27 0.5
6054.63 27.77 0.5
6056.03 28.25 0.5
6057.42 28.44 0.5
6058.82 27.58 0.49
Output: 0.10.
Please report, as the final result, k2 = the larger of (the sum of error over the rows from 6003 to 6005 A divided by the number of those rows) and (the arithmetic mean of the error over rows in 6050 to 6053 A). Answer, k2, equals 0.525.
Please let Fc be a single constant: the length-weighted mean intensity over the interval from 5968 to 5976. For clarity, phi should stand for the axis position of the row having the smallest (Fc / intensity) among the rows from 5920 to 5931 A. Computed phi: 5920.90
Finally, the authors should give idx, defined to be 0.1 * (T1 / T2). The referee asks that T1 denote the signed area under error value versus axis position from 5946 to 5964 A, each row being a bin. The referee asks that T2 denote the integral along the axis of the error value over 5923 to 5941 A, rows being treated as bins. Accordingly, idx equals 0.099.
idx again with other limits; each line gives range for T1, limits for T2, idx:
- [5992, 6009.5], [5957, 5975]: 0.098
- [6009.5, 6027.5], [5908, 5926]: 0.091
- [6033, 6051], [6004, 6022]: 0.101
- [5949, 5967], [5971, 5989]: 0.104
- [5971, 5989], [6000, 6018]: 0.102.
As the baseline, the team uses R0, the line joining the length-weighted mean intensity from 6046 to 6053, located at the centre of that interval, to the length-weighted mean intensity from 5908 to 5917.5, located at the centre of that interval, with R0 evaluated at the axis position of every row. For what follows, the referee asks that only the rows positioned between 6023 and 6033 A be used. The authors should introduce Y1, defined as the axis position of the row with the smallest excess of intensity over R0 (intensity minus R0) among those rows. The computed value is 6024.04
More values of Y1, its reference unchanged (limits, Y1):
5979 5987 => 5986.71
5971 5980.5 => 5971.56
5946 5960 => 5953.71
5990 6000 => 5997.74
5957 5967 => 5964.69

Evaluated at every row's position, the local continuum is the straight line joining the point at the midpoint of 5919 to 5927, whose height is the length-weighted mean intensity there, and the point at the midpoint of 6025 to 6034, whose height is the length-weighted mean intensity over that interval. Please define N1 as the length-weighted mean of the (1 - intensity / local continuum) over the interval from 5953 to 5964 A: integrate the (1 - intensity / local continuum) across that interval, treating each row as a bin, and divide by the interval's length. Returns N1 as -0.001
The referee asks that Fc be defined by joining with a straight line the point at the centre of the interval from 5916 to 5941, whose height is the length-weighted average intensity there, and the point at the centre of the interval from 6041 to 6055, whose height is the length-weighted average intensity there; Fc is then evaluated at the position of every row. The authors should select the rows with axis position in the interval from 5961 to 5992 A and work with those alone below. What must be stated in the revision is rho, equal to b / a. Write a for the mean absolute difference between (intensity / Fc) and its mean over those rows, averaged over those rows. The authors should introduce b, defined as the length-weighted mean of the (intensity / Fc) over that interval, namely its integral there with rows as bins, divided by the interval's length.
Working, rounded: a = 0.011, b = 0.99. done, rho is 92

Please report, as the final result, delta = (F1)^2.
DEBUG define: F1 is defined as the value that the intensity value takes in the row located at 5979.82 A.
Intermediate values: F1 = 28.15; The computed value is 792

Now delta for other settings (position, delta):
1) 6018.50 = 732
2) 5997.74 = 719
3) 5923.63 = 775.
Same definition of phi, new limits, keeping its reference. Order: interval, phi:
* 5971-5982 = 5974.31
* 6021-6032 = 6029.59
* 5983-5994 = 5993.60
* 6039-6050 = 6049.06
